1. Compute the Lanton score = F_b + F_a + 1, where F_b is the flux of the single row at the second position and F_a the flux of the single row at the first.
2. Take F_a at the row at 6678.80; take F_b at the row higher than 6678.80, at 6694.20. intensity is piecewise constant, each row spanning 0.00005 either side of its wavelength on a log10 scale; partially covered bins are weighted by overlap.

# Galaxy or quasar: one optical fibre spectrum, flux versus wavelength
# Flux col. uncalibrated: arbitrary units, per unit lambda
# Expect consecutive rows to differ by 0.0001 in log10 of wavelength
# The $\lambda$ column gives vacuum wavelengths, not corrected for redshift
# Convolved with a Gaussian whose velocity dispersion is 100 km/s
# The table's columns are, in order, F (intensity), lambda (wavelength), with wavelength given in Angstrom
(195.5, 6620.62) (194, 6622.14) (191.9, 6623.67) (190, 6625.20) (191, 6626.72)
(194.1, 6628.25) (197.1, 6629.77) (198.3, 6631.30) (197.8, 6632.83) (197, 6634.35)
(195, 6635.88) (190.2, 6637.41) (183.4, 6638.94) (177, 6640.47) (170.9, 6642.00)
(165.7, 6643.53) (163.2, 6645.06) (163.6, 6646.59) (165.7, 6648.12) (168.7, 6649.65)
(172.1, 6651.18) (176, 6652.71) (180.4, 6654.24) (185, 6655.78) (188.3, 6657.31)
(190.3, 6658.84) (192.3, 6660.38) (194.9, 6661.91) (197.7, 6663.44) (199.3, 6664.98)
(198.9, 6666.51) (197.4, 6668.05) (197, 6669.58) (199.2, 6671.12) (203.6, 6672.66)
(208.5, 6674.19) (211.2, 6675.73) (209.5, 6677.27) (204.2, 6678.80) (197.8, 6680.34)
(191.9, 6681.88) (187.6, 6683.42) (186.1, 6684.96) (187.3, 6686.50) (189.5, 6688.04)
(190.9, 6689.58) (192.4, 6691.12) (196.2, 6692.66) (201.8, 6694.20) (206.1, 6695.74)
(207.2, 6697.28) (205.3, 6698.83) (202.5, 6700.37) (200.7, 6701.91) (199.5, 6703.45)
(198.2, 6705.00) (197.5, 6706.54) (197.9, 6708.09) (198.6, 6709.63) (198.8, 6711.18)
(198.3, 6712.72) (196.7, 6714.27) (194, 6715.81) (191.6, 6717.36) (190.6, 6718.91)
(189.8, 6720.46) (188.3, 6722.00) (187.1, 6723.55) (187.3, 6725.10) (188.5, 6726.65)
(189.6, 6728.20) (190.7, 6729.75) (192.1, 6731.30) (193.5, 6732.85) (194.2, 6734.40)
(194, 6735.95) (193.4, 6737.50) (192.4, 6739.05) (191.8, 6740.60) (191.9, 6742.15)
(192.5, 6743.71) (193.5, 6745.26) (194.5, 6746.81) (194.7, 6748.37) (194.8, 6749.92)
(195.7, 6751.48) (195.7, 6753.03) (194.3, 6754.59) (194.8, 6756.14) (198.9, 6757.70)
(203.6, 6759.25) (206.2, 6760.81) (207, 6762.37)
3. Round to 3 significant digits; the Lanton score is 407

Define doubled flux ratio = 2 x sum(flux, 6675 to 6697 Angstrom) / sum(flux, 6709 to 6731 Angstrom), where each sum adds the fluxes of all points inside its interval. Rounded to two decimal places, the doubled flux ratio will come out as 2.05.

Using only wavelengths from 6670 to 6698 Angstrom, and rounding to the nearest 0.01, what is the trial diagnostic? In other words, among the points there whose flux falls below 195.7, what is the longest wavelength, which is 6691.12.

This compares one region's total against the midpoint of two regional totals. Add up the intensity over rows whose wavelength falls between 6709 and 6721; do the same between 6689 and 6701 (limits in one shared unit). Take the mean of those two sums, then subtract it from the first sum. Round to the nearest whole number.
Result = -22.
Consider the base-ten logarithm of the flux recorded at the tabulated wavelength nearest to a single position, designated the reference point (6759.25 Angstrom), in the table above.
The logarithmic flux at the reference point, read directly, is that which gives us 2.309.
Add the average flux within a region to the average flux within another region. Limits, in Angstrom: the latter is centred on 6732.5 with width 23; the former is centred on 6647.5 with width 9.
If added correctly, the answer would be 358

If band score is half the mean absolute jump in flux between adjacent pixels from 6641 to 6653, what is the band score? 1.46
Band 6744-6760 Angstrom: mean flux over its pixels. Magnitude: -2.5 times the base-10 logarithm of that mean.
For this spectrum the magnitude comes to -5.73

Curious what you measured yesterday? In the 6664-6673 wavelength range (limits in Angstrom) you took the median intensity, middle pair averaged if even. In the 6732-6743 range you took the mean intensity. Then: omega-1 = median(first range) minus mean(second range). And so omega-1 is 6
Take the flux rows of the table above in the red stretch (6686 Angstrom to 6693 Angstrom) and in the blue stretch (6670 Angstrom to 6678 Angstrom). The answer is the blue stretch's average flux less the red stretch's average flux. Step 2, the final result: 15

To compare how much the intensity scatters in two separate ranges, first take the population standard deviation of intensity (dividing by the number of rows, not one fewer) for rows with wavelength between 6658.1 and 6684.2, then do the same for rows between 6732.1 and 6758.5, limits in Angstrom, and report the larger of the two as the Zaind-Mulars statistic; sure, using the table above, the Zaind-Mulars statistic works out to 6.5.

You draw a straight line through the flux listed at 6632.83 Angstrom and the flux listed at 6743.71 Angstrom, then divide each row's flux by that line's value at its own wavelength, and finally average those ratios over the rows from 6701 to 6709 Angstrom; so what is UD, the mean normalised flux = 1.02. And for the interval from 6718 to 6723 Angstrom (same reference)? 0.98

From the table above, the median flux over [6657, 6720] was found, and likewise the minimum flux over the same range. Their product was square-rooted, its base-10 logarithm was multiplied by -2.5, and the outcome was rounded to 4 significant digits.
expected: -5.707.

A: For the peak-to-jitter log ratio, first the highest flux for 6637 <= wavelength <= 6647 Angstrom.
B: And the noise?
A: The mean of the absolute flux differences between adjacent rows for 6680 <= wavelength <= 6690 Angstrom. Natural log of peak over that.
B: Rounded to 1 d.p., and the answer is 4.2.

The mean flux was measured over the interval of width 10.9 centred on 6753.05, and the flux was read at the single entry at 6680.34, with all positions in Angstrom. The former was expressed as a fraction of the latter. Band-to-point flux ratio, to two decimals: 0.99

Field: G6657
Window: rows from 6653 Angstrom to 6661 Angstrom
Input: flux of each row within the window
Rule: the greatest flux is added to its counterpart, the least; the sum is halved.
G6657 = 186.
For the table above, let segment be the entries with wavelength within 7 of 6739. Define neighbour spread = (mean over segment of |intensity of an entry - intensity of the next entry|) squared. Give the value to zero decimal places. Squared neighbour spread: 0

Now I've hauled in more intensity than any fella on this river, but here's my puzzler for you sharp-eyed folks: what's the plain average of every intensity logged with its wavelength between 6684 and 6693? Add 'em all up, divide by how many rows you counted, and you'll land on 190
